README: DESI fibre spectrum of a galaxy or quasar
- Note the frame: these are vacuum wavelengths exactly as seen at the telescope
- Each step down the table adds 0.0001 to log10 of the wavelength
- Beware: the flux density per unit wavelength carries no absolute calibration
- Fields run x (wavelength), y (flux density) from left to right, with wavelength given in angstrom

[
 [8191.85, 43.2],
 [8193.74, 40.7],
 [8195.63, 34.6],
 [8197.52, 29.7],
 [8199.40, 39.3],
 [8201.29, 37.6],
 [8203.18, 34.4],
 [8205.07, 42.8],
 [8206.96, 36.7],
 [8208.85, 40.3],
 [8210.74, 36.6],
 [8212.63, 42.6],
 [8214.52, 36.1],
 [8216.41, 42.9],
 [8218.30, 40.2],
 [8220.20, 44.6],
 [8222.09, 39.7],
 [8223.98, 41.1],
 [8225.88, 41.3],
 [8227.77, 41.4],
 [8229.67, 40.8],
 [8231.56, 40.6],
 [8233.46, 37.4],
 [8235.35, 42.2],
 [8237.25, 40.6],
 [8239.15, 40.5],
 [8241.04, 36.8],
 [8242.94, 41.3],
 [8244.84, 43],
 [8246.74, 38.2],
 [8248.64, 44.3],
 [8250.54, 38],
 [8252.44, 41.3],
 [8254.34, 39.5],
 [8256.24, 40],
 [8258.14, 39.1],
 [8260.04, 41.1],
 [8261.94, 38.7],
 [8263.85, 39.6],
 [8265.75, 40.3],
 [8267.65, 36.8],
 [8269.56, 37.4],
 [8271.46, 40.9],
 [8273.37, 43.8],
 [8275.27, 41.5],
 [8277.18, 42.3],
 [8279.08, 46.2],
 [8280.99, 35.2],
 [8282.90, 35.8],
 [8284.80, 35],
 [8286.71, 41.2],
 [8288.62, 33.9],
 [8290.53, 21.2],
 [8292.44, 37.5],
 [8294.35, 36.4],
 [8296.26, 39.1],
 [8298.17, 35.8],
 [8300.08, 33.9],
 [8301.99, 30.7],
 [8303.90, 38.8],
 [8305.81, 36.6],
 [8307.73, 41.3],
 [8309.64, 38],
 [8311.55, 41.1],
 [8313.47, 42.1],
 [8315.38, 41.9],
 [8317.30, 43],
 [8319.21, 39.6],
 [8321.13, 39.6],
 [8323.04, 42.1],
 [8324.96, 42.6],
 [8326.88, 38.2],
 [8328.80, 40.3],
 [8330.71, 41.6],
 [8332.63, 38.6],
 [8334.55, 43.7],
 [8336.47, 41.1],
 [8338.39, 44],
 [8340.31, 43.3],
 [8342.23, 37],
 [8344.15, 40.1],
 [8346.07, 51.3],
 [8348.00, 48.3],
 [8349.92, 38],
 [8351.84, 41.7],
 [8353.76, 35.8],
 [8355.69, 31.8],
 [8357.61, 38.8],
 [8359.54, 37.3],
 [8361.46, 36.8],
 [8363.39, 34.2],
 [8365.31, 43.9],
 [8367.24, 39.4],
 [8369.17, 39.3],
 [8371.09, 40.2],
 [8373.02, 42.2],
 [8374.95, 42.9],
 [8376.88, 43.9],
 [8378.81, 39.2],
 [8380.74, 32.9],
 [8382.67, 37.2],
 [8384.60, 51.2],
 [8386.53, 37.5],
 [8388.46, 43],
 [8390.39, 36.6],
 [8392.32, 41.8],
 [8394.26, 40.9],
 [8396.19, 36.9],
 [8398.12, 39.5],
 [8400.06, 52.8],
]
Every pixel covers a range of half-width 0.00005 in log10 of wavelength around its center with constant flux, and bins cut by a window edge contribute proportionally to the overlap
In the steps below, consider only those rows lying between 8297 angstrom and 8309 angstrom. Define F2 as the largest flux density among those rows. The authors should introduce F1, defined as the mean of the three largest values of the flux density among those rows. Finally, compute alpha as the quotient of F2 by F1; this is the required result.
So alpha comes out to 1.06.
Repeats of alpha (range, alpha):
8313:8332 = 1.01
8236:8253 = 1.03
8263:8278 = 1.03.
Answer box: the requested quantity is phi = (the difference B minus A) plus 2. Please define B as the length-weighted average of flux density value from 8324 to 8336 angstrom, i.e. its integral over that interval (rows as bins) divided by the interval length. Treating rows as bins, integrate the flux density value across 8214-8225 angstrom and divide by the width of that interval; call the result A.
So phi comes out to 2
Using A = 41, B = 40.8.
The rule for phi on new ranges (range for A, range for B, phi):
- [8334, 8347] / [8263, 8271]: -2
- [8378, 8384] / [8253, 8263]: 4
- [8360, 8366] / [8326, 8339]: 5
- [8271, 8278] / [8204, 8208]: -1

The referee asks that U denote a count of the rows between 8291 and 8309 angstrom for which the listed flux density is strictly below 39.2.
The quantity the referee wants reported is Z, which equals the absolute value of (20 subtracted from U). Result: 12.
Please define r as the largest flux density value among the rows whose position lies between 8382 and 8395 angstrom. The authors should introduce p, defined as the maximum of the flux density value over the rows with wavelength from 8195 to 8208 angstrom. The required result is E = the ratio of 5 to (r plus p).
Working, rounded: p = 42.8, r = 51.2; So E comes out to 0.053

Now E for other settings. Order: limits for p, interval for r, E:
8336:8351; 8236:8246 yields 0.053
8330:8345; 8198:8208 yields 0.058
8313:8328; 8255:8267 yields 0.059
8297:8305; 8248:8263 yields 0.060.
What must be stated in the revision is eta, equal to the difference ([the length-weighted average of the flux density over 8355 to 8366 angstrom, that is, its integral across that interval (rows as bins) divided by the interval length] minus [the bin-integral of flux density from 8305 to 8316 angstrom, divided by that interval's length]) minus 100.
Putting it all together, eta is -103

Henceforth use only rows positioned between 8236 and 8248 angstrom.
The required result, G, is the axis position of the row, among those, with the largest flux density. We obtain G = 8244.84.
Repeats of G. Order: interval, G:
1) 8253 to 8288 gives 8279.08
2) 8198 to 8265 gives 8220.20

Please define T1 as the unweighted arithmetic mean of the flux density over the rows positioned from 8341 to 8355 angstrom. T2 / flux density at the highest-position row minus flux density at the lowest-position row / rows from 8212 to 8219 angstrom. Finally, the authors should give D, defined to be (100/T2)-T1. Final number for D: -83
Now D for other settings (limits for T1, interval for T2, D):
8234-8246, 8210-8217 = -25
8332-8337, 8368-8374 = -7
